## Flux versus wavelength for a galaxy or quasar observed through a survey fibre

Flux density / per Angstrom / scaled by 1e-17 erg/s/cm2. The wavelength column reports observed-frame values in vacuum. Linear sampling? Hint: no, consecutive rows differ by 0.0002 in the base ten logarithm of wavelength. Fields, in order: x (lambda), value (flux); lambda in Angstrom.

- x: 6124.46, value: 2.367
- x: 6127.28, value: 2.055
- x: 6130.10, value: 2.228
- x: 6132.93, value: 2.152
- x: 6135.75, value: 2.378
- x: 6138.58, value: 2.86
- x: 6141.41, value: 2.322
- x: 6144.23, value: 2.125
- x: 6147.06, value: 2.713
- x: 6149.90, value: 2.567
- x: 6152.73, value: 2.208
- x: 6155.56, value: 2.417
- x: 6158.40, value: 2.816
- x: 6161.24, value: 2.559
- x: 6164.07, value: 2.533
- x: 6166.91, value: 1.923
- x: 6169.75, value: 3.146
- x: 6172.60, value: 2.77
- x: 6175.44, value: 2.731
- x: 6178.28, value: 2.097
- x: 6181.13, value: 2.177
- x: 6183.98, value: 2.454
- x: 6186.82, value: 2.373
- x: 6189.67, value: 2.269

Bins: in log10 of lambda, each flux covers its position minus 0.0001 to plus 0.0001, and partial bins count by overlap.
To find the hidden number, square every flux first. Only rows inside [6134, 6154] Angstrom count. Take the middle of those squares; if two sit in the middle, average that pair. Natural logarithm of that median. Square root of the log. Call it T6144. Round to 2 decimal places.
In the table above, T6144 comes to 1.32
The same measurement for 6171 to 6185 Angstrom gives 1.34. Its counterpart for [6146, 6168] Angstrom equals 1.37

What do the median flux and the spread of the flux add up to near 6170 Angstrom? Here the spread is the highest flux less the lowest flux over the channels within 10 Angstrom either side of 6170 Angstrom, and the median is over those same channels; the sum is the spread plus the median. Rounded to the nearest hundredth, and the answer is 3.78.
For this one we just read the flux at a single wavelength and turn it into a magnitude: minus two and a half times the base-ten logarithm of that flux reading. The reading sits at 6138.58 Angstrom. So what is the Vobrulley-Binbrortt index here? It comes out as -1.14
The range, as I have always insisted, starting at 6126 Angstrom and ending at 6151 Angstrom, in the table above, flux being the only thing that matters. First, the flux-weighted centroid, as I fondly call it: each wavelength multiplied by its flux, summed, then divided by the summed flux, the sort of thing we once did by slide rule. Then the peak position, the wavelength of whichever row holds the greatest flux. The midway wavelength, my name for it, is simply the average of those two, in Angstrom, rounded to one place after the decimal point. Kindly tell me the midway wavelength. 6138.8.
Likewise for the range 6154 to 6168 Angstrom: 6159.7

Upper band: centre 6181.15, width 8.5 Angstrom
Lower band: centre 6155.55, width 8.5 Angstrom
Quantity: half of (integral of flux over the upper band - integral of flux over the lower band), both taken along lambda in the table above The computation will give -1.0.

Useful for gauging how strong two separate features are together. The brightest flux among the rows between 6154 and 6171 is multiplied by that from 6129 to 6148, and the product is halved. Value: 4.5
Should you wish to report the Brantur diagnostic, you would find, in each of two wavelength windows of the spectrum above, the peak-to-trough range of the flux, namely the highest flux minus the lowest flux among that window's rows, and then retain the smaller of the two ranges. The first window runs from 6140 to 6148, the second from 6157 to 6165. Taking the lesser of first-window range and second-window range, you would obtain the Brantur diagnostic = 0.28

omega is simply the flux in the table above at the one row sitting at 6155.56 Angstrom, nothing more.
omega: 2.417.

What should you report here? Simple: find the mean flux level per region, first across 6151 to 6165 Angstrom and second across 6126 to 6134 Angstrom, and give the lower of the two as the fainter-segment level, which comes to 2.15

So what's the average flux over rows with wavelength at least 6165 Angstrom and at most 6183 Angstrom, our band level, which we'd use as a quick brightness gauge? 2.47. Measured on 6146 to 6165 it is 2.54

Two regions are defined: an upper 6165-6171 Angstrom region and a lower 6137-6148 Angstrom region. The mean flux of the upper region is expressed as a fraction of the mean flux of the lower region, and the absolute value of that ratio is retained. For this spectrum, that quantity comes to 1.01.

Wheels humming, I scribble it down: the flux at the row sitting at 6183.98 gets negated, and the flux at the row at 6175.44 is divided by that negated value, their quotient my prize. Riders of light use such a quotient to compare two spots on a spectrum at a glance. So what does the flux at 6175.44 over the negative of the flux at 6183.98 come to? -1.11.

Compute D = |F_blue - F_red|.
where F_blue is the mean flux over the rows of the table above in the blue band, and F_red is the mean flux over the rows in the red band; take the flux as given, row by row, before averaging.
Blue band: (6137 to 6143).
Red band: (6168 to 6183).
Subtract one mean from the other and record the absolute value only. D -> 0.01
